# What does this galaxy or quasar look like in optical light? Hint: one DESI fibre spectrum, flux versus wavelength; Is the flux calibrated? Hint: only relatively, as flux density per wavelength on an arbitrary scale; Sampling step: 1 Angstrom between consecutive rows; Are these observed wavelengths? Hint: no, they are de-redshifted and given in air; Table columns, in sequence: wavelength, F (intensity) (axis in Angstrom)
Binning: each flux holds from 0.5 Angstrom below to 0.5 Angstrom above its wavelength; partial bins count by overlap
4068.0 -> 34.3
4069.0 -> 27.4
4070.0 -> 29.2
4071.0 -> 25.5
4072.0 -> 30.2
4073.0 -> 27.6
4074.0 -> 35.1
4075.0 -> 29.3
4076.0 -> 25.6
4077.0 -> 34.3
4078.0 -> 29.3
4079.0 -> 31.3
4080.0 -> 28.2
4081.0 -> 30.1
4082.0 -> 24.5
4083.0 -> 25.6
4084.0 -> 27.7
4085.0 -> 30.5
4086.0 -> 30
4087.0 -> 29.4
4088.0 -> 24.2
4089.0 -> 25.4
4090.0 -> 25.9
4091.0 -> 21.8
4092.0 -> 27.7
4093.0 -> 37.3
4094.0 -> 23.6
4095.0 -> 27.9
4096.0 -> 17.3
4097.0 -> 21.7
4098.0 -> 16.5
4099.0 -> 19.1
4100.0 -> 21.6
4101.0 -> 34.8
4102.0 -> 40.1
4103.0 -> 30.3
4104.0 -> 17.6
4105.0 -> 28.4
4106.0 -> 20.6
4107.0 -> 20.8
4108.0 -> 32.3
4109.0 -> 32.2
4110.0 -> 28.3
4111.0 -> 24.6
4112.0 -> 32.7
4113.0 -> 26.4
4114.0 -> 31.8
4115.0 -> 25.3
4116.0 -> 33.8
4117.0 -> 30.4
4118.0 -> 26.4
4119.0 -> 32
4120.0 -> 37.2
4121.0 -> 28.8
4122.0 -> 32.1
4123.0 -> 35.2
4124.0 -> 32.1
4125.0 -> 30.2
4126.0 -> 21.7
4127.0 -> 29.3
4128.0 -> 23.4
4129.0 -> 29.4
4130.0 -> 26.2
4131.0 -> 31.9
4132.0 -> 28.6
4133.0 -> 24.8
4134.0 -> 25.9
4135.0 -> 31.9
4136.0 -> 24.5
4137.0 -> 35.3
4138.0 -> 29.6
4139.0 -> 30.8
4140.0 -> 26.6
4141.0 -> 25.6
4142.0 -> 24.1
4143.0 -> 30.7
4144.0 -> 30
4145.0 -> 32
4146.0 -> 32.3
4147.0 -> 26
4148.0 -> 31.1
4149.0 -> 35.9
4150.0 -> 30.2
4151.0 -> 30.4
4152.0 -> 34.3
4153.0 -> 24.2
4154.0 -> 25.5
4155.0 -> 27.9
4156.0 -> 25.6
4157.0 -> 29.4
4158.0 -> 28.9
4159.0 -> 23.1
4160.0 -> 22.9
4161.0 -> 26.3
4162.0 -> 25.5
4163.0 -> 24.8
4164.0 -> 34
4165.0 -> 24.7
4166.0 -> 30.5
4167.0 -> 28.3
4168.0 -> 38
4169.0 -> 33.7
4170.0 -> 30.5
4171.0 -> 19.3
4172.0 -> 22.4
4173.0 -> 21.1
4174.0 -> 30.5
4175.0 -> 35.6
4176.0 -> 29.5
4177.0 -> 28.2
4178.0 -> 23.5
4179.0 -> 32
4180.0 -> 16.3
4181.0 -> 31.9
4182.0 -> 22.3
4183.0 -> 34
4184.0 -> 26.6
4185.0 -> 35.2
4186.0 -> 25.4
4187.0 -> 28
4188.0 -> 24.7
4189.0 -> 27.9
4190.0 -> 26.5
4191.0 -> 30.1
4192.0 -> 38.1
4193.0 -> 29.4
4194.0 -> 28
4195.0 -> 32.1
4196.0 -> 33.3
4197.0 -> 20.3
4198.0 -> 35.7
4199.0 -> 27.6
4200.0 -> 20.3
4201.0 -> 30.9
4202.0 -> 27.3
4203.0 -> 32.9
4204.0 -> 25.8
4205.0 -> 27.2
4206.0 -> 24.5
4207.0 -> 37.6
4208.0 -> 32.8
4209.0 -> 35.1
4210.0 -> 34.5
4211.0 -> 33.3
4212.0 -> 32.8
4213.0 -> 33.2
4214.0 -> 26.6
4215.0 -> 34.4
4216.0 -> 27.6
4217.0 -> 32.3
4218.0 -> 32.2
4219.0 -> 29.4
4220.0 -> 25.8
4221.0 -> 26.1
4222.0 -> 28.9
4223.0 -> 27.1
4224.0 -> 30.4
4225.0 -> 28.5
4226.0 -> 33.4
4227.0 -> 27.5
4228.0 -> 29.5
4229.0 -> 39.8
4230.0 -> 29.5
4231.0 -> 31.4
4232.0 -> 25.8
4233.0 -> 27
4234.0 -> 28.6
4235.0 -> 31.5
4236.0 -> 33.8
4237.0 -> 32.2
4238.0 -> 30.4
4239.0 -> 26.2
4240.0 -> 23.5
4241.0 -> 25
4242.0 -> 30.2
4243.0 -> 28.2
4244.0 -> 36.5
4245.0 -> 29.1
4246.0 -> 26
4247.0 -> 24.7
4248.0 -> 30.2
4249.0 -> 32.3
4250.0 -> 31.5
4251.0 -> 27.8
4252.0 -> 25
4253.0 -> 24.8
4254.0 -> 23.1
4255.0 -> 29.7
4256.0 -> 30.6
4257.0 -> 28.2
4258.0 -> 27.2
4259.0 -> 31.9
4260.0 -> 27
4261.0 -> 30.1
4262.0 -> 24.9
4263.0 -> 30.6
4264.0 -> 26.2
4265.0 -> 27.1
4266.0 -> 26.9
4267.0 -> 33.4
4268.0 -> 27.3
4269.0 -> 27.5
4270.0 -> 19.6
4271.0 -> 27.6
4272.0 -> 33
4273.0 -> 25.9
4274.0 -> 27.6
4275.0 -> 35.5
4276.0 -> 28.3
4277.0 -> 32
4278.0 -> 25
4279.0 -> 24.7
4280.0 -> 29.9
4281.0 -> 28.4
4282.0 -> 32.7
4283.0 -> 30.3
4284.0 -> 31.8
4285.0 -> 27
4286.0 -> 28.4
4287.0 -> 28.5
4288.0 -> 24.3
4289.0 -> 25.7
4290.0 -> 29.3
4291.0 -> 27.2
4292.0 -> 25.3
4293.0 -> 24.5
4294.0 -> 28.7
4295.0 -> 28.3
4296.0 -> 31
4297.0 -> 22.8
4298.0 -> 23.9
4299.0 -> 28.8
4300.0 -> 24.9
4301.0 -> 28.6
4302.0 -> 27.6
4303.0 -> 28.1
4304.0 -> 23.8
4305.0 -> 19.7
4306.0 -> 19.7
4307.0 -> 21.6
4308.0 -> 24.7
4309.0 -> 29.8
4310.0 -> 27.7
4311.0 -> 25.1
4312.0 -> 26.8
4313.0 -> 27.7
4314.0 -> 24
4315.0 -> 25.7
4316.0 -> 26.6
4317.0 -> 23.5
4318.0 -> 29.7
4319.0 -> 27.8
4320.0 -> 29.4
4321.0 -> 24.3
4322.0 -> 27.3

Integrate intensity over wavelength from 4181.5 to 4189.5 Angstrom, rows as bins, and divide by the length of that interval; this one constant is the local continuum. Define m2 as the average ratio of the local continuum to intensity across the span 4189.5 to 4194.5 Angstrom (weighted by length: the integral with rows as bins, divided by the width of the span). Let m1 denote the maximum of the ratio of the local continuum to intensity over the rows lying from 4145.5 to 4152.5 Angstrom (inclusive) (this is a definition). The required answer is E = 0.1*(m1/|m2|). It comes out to 0.115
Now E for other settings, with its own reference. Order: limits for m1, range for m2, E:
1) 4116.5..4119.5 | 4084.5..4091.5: 0.100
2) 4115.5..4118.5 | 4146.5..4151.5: 0.115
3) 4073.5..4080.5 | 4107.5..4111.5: 0.113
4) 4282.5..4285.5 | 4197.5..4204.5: 0.103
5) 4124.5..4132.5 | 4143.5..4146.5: 0.145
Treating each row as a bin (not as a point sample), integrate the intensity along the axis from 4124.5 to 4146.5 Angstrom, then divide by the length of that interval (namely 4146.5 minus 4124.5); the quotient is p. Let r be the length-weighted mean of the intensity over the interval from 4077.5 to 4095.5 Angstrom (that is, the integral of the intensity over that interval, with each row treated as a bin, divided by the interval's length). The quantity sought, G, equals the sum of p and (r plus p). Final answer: 85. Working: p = 28.4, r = 27.8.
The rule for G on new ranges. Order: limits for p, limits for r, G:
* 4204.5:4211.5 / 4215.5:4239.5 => 94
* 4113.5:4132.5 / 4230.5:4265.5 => 88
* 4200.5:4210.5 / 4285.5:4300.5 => 88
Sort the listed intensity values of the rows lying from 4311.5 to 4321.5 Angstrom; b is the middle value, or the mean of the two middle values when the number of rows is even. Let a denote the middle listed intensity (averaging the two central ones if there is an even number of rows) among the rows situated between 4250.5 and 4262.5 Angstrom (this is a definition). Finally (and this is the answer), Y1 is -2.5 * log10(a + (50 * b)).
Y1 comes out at -7.84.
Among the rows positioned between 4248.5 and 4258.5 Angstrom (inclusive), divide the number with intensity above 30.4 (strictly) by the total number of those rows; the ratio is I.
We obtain 0.30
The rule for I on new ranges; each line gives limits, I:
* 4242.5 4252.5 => 0.30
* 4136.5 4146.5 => 0.50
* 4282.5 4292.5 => 0.10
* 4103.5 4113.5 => 0.30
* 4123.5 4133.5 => 0.20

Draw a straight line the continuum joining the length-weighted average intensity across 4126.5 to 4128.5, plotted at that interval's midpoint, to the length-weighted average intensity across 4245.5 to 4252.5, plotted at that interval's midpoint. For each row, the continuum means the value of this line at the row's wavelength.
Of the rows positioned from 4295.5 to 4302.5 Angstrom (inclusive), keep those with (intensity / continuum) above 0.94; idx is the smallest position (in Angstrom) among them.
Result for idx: 4296.0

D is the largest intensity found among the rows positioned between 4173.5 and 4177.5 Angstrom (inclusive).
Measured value 35.6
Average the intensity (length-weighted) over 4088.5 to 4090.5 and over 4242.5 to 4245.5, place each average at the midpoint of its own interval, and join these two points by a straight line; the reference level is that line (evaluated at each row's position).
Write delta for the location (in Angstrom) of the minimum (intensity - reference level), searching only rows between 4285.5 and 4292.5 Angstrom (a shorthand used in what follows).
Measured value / 4288.0 Angstrom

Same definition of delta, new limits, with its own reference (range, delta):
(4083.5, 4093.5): 4091.0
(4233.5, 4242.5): 4240.0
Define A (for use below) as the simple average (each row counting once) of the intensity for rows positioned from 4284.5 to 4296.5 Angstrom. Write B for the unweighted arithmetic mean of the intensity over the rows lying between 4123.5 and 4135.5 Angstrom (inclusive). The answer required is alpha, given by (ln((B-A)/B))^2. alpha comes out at 14.8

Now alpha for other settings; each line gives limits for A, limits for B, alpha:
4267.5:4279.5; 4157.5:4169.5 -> 15.4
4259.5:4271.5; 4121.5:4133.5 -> 9.2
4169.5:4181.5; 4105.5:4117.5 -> 8.5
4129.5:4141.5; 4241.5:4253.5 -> 18.7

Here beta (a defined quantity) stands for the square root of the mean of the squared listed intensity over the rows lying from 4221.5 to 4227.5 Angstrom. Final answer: 29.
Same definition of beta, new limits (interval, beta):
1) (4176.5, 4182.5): 26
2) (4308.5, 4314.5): 27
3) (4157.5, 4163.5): 25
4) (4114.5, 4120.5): 31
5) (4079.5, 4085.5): 28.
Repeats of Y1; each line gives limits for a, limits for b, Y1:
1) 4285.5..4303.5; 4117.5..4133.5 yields -7.94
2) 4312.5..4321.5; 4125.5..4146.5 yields -7.93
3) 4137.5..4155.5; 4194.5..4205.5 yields -7.87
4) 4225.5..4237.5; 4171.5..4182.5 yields -7.90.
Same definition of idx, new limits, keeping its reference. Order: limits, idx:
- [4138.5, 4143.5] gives 4139.0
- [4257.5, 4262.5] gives 4258.0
